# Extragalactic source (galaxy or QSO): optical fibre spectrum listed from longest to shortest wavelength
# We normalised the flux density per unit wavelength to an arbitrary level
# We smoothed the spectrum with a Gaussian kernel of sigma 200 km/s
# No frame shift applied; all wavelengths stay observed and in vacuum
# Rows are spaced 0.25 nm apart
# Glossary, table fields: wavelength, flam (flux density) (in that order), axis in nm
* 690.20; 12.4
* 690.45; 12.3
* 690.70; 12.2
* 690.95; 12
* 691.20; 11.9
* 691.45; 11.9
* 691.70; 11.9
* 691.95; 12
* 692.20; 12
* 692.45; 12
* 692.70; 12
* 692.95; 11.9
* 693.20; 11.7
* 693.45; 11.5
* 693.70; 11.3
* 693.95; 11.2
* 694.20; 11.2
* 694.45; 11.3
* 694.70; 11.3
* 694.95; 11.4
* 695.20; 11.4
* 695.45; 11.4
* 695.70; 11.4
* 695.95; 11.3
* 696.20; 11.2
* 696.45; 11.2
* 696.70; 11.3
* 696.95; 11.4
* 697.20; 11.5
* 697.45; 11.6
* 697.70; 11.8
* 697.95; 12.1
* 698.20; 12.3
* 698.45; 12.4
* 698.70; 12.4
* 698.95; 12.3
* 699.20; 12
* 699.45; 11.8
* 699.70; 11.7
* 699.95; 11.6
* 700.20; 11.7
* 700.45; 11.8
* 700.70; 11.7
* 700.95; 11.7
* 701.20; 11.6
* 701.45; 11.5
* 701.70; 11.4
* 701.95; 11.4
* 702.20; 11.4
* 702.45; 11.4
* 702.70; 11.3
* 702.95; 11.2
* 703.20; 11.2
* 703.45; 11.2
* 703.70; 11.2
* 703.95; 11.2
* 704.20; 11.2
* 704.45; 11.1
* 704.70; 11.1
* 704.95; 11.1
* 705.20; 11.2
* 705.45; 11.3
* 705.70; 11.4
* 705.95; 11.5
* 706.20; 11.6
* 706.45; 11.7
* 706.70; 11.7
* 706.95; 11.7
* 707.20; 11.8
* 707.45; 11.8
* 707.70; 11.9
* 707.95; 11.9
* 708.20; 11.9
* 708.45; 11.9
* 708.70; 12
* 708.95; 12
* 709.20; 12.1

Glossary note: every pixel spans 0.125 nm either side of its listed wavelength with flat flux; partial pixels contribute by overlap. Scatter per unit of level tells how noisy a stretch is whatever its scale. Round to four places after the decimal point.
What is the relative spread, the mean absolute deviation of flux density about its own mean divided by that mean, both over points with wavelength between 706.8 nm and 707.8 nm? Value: 0.0042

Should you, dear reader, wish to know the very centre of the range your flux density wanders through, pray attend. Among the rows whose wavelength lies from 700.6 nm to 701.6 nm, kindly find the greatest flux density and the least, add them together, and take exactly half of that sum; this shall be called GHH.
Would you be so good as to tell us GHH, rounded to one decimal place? 11.6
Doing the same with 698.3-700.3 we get 12.0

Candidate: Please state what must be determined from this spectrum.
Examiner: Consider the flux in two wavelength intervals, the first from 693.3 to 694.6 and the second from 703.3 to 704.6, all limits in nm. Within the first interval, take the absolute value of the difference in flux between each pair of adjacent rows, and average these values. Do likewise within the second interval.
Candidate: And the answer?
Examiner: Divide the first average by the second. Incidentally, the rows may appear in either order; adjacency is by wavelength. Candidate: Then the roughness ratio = 4.0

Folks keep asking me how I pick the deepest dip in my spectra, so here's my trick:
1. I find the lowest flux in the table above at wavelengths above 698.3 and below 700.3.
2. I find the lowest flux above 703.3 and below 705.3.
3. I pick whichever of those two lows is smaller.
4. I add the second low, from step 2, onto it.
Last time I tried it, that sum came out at 22.2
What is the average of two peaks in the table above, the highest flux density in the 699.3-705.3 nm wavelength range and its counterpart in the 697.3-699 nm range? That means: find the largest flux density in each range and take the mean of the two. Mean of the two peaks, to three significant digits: 12.1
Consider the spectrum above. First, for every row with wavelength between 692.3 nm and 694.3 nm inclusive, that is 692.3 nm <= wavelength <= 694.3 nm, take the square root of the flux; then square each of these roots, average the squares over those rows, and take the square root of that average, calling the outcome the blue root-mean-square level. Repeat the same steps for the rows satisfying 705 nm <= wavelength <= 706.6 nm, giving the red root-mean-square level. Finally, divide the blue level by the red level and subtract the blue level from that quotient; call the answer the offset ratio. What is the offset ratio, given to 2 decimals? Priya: -2.40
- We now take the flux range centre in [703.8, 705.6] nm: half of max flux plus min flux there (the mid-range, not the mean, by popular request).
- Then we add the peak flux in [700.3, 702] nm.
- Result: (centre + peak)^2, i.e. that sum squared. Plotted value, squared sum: 529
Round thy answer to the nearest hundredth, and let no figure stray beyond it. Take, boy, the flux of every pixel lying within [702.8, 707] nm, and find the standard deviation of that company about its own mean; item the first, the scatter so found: 0.22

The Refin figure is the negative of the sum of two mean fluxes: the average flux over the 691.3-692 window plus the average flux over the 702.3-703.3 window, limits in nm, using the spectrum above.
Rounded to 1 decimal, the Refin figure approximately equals -23.2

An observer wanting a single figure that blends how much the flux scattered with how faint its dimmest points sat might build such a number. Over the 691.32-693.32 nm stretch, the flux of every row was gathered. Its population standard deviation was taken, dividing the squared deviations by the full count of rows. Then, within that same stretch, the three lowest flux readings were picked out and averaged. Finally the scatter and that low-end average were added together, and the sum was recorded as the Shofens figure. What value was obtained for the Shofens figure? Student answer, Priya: 11.9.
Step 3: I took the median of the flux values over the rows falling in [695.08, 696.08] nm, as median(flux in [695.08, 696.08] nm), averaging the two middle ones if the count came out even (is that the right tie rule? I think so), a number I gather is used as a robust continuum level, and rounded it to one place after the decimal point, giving 11.4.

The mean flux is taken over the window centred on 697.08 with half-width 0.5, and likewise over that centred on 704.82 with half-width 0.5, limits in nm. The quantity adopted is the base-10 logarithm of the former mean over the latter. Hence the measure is 0.013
